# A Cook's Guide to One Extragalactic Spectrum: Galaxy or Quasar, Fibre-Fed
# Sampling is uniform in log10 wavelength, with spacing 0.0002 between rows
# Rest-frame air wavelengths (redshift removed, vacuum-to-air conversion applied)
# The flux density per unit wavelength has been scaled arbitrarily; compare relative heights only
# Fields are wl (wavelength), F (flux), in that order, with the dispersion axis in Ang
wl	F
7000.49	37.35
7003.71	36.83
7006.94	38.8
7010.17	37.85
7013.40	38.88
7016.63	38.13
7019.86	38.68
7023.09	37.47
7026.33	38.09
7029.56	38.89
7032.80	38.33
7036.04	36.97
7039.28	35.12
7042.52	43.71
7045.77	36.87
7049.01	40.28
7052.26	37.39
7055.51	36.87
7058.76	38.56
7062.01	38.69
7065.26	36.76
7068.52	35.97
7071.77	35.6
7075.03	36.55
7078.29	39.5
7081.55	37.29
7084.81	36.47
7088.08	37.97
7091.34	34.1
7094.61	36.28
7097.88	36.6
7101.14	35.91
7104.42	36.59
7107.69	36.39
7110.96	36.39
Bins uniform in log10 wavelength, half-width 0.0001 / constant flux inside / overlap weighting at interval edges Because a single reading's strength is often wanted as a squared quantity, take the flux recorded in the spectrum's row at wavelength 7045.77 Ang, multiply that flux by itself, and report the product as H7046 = 1359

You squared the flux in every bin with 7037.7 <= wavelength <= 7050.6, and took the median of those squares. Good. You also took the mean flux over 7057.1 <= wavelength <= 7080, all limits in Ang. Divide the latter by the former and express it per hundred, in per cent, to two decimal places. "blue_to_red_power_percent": 2.51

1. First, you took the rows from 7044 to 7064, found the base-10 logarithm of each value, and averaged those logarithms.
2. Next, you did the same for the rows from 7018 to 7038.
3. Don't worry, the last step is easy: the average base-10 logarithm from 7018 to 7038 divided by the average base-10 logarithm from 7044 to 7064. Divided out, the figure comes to 1.00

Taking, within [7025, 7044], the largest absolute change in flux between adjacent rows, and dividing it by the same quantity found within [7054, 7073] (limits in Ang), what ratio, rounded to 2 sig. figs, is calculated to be 4.5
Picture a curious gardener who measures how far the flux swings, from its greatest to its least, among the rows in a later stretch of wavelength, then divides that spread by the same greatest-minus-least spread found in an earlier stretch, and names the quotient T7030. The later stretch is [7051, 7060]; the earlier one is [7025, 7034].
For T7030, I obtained 2.1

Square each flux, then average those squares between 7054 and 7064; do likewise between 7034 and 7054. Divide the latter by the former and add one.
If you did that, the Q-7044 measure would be 2.024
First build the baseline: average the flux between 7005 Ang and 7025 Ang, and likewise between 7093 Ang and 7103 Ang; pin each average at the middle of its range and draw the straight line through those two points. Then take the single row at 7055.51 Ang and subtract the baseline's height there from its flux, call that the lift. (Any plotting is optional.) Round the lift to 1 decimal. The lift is -0.4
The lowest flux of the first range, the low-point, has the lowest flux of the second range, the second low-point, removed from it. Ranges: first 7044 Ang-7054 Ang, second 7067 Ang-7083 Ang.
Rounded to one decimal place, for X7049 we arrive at 1.3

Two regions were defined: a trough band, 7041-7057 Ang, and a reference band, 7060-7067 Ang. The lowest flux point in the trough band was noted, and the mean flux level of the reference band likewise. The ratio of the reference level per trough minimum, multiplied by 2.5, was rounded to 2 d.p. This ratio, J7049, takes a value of 2.56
